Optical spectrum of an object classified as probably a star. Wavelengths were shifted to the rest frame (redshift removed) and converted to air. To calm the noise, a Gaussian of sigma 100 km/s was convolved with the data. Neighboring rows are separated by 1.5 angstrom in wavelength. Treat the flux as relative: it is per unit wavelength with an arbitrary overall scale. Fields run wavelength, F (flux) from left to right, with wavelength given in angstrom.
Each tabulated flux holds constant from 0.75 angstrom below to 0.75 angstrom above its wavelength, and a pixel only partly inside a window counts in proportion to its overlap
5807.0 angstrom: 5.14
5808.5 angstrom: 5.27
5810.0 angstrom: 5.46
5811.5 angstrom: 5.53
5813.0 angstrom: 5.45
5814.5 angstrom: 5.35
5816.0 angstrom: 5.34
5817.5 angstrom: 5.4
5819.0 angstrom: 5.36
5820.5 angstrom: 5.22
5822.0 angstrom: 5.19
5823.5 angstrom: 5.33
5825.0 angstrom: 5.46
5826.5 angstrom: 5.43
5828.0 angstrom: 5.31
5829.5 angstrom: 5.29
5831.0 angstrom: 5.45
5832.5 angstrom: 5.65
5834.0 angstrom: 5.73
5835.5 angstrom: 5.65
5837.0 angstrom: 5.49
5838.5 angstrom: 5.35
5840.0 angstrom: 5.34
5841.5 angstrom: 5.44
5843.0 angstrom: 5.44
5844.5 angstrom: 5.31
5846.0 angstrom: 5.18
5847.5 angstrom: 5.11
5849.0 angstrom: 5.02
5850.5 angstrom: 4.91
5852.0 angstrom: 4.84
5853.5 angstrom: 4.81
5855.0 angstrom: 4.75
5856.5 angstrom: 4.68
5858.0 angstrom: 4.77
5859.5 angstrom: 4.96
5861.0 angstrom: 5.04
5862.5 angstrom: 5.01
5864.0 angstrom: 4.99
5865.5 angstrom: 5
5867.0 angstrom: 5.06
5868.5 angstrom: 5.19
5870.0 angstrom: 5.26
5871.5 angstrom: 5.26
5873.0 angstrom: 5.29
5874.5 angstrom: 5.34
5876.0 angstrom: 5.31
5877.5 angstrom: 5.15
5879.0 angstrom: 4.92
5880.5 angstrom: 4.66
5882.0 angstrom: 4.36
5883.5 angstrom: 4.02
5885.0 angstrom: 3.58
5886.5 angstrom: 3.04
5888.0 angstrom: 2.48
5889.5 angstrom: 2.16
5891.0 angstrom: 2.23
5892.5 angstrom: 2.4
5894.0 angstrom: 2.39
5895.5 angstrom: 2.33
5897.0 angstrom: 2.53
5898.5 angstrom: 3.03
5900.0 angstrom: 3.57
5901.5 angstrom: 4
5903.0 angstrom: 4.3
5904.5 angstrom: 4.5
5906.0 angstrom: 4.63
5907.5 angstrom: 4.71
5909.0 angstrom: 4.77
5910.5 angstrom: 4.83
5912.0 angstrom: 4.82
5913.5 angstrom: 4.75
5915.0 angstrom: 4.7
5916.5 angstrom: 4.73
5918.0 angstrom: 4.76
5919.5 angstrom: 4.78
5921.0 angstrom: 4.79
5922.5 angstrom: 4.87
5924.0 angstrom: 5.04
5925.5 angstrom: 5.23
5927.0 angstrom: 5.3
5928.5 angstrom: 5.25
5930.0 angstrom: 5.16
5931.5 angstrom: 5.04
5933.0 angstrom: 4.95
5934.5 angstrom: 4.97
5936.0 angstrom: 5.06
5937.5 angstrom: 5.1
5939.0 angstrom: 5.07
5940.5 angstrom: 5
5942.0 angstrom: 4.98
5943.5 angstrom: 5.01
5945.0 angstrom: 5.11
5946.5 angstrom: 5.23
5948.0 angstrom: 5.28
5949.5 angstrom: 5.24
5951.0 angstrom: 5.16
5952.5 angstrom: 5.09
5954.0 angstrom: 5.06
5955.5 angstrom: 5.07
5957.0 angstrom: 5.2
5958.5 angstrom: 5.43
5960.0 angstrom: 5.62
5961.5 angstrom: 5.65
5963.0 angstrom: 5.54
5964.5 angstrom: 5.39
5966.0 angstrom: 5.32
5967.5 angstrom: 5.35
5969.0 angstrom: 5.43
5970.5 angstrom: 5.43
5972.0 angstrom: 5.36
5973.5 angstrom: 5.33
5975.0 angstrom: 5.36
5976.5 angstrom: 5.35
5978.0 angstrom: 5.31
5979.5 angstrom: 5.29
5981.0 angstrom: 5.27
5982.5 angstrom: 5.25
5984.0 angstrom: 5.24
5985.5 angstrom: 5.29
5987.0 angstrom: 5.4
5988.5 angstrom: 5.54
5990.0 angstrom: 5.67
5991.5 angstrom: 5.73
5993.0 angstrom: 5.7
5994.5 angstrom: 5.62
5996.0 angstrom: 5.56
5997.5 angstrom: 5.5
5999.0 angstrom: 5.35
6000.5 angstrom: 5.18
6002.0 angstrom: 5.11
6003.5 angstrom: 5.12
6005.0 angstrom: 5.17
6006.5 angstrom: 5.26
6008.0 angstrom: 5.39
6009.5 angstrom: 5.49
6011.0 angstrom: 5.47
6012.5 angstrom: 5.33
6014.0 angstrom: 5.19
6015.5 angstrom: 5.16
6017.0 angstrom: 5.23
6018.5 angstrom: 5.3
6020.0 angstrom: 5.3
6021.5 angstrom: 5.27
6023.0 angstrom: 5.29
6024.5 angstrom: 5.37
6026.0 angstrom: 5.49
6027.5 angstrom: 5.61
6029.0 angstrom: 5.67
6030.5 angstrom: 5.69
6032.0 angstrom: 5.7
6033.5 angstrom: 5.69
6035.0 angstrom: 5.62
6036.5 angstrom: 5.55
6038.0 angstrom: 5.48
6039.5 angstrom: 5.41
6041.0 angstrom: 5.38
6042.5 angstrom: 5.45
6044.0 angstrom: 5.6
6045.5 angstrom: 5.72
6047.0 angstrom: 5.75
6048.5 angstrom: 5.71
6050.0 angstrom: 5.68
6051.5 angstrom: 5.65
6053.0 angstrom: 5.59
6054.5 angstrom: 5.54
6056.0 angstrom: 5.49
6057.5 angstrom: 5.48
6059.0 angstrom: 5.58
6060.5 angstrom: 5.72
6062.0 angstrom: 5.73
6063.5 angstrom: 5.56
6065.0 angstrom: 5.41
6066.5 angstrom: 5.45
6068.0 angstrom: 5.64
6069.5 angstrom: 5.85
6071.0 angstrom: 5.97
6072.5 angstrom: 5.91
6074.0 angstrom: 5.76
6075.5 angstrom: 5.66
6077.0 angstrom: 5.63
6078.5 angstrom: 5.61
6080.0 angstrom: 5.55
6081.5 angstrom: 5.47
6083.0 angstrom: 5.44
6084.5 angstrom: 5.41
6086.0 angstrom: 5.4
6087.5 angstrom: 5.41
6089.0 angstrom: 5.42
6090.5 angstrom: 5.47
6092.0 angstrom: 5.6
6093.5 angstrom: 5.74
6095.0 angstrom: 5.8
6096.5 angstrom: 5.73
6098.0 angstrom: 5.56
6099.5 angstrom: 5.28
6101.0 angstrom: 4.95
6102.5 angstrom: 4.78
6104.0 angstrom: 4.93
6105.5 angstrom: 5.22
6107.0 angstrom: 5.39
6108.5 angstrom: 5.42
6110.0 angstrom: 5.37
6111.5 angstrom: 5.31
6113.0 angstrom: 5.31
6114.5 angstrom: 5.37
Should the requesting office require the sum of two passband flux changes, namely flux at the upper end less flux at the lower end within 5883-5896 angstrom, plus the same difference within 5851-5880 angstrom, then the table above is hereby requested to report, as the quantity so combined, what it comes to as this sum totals -1.61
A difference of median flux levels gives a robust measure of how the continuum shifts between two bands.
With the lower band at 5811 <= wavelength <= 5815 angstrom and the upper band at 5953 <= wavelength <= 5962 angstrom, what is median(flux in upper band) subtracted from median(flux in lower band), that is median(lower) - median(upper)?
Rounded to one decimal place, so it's 0.1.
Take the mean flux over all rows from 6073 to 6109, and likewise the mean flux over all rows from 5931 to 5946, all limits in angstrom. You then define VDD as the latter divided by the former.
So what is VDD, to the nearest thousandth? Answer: 0.924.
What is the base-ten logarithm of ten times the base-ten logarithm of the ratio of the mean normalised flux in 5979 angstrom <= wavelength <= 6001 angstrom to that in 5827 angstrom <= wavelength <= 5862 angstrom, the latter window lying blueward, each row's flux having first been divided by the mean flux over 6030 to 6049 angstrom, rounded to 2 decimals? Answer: -0.70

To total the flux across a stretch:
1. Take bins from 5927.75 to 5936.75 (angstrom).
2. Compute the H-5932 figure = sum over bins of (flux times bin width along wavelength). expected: 46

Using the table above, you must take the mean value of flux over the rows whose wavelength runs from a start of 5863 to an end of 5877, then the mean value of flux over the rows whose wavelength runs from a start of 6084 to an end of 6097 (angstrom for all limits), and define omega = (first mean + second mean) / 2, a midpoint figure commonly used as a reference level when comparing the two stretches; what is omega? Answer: 5.37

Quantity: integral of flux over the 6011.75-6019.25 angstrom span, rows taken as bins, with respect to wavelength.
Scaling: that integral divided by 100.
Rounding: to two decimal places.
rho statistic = 0.39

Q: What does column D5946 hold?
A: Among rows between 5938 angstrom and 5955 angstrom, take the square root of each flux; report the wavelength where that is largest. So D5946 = 5948.0 angstrom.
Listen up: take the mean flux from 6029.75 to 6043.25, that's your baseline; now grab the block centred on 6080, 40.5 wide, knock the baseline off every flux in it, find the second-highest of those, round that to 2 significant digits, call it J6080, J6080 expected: 0.36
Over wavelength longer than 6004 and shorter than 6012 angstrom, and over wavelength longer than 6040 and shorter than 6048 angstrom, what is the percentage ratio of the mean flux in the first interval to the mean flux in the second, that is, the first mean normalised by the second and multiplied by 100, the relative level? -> 96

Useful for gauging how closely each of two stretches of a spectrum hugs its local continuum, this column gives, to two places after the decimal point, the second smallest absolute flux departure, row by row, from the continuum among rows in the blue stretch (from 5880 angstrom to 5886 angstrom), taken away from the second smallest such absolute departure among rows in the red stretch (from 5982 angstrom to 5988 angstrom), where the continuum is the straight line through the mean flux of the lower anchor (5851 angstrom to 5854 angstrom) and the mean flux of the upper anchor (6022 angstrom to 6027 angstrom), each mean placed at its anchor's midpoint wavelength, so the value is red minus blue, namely -0.55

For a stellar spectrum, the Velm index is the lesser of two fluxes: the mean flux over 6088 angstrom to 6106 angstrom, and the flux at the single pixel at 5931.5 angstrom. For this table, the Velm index 5.04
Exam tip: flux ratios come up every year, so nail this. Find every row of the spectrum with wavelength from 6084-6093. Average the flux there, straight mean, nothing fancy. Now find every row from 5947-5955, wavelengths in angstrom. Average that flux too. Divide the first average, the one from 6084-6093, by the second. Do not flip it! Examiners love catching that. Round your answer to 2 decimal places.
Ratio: 1.06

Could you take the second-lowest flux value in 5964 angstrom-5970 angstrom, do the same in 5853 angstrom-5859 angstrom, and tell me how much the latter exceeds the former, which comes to -0.60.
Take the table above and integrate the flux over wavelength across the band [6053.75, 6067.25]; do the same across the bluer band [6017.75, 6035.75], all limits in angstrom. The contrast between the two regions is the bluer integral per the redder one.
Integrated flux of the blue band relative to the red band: 1.3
